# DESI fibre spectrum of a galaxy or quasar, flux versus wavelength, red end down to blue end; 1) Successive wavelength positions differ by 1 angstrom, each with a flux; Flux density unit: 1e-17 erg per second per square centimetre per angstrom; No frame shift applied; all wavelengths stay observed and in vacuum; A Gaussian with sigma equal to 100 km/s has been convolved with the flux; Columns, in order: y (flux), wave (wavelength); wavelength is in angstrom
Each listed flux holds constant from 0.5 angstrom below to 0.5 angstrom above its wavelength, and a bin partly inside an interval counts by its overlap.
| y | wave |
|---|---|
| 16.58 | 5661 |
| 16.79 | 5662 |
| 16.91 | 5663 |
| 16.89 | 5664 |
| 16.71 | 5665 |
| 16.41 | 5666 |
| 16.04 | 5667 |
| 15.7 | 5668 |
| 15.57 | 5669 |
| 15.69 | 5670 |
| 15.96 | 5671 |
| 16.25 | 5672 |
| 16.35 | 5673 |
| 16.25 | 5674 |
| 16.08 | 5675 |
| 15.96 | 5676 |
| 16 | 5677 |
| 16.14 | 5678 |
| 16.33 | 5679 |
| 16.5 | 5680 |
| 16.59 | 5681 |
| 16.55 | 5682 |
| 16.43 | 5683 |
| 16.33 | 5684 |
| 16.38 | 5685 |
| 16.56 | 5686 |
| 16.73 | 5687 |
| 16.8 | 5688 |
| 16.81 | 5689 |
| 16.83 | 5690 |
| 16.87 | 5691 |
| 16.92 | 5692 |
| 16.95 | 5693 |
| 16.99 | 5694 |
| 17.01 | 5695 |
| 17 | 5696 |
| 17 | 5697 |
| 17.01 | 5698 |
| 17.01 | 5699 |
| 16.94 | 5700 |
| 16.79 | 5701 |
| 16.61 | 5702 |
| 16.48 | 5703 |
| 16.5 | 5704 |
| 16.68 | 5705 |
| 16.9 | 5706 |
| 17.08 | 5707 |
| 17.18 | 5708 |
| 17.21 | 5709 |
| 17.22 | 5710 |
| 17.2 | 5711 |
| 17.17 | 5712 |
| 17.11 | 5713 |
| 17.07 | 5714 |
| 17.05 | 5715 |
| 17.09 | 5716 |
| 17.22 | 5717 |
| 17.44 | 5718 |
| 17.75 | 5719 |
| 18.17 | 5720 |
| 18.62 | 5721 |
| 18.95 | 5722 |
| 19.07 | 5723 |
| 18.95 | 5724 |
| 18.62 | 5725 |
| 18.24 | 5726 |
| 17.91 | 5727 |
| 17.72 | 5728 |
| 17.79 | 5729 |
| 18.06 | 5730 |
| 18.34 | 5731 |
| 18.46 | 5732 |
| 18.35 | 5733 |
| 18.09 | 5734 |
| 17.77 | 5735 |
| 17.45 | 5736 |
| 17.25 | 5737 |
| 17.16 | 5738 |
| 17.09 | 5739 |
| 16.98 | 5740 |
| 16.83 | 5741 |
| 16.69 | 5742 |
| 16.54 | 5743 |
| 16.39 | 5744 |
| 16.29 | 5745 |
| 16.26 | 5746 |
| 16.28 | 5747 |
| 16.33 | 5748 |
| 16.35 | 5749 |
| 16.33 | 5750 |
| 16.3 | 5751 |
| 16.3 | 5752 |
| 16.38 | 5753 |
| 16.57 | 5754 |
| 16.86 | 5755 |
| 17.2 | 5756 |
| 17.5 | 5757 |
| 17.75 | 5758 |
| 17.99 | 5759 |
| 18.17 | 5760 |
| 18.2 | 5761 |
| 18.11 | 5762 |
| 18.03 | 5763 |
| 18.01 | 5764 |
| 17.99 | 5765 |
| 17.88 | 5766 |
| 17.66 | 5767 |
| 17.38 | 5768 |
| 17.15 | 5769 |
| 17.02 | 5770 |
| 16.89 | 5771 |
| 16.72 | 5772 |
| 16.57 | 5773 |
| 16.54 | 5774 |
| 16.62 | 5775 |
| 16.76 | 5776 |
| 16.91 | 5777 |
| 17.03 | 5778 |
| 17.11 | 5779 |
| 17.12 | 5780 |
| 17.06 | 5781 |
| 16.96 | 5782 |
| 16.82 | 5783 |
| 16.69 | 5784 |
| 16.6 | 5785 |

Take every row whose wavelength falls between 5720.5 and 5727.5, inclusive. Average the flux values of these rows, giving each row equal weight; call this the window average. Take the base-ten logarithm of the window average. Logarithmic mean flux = 1.27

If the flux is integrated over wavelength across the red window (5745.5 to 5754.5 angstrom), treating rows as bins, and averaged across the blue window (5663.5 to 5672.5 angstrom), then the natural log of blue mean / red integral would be -2.21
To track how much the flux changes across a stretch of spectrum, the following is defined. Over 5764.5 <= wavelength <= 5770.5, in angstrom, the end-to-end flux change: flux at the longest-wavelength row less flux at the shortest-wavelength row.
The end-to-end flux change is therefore -1.0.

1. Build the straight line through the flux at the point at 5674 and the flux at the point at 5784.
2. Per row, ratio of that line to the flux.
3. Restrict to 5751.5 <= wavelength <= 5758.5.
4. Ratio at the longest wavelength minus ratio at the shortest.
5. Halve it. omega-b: -0.04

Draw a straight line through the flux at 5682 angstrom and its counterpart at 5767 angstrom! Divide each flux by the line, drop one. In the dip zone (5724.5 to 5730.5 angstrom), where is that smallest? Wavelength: 5728 angstrom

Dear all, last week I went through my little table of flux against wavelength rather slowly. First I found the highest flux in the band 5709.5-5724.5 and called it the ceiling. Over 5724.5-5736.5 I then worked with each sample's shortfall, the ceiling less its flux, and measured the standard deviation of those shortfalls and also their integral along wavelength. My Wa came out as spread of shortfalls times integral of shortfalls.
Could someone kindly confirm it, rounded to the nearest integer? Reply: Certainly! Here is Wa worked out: 4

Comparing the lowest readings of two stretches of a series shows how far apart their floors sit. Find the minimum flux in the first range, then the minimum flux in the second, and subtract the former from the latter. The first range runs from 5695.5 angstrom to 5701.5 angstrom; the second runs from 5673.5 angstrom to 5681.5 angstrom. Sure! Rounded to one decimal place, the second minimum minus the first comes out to -0.8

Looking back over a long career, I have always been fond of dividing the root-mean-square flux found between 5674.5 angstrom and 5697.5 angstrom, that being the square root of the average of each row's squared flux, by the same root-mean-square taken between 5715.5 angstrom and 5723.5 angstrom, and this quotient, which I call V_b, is 0.92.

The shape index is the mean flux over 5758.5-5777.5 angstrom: 17.4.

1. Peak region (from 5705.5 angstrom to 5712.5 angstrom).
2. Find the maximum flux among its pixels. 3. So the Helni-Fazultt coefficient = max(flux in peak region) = 17.22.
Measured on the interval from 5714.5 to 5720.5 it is 18.17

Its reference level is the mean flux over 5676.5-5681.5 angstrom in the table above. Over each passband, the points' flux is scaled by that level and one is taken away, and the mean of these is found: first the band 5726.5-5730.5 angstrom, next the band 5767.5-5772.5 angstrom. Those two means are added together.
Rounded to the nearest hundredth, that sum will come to 0.14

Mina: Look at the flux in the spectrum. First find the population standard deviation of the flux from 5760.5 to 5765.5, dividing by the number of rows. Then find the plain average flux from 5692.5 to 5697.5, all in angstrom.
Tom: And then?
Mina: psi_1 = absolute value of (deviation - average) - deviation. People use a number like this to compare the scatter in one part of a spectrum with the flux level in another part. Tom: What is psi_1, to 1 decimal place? 16.8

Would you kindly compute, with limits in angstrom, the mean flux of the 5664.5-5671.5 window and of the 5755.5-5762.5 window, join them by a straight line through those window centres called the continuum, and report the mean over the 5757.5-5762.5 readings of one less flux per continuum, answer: -0.010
